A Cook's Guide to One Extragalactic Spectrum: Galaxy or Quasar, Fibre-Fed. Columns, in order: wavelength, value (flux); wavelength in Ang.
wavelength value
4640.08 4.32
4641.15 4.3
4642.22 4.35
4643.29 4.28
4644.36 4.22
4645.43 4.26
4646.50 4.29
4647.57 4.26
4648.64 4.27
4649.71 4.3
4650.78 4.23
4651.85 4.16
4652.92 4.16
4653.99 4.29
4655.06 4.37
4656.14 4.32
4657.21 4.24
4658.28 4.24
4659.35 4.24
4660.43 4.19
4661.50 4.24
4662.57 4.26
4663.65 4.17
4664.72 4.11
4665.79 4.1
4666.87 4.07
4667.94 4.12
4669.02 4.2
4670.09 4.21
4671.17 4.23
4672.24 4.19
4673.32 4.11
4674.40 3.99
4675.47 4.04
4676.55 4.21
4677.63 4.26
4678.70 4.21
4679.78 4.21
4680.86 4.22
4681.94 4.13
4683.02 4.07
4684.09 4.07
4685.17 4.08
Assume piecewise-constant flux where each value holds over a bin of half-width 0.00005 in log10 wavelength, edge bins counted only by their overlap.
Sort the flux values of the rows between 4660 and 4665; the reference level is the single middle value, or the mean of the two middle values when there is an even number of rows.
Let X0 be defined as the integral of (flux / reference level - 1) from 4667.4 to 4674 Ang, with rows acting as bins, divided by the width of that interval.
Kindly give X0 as -0.004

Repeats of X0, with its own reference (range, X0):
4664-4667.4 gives -0.022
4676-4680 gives 0.008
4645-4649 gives 0.019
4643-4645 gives 0.014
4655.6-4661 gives 0.013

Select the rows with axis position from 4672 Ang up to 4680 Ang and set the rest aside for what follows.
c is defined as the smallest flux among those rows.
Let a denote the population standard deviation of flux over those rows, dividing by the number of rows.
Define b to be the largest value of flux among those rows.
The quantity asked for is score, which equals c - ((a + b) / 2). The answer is 1.82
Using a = 0.089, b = 4.26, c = 3.99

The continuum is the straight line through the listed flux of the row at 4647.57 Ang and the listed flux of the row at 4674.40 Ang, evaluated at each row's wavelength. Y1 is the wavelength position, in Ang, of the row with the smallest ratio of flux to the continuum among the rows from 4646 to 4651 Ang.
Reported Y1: 4647.57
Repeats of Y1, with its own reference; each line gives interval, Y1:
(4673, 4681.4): 4674.40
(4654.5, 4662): 4660.43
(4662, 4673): 4666.87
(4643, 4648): 4644.36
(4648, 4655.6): 4651.85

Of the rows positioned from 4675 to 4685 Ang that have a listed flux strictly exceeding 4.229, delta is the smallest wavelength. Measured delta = 4677.63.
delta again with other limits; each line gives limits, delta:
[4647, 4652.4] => 4647.57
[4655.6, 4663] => 4656.14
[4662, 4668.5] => 4662.57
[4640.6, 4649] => 4641.15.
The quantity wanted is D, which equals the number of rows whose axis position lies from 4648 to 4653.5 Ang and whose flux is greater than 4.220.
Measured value 3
